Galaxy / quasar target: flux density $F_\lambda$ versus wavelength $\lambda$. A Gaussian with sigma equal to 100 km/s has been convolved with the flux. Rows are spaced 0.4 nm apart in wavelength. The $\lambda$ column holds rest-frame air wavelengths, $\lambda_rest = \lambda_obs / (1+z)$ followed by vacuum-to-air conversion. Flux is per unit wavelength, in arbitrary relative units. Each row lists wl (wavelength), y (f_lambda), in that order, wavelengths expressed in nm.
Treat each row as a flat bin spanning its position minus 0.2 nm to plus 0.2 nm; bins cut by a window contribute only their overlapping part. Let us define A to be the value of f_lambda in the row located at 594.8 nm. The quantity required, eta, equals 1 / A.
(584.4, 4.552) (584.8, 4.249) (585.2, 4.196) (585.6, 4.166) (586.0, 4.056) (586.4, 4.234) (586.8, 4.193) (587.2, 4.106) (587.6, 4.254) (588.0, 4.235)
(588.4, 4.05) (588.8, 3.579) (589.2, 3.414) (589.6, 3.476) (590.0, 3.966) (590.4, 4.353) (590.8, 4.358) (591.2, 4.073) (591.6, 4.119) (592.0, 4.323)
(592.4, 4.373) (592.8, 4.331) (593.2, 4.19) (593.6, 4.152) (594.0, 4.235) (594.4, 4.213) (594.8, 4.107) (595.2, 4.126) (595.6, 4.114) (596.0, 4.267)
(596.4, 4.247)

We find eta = 0.243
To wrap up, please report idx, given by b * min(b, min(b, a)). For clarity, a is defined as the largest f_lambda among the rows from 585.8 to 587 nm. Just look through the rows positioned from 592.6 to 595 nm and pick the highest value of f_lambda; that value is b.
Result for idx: 18.3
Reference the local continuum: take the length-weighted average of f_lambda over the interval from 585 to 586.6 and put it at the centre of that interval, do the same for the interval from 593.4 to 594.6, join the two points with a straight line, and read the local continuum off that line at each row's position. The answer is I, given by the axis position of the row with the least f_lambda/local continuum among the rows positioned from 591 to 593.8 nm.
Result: 591.2 nm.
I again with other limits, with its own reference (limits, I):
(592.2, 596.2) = 594.8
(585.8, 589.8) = 589.2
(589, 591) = 589.2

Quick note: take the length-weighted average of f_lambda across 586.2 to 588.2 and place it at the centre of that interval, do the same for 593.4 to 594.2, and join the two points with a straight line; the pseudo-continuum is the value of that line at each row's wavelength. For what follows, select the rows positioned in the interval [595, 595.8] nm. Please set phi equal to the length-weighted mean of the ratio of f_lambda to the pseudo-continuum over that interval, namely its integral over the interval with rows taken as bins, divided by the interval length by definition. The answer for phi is 0.98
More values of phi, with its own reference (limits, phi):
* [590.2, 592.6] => 1.02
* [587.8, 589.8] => 0.89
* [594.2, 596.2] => 0.99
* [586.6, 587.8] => 1.00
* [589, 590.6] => 0.91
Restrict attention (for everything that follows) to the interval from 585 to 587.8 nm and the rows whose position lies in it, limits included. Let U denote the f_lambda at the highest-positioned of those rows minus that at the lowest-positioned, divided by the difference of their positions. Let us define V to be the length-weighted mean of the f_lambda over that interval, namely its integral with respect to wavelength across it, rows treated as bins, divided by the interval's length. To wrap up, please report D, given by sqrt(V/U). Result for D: 13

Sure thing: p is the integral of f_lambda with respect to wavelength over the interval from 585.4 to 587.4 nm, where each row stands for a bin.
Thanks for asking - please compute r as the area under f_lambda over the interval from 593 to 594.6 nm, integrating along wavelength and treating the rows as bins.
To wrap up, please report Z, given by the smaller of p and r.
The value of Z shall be 7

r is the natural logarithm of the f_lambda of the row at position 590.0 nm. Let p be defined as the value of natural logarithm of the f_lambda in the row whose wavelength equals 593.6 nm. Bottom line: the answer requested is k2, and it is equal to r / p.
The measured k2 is 0.968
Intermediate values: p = 1.42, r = 1.38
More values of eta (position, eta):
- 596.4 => 0.235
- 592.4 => 0.229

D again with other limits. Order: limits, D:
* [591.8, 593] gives 21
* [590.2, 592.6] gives 21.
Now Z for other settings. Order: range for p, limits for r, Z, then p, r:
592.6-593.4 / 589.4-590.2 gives 3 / 3.4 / 3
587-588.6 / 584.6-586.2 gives 7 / 6.7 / 7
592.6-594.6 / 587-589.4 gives 8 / 8.4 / 9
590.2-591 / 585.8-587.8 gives 3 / 3.5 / 8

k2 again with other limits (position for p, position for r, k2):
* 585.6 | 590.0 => 0.966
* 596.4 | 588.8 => 0.882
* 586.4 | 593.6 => 0.986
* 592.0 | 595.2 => 0.968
